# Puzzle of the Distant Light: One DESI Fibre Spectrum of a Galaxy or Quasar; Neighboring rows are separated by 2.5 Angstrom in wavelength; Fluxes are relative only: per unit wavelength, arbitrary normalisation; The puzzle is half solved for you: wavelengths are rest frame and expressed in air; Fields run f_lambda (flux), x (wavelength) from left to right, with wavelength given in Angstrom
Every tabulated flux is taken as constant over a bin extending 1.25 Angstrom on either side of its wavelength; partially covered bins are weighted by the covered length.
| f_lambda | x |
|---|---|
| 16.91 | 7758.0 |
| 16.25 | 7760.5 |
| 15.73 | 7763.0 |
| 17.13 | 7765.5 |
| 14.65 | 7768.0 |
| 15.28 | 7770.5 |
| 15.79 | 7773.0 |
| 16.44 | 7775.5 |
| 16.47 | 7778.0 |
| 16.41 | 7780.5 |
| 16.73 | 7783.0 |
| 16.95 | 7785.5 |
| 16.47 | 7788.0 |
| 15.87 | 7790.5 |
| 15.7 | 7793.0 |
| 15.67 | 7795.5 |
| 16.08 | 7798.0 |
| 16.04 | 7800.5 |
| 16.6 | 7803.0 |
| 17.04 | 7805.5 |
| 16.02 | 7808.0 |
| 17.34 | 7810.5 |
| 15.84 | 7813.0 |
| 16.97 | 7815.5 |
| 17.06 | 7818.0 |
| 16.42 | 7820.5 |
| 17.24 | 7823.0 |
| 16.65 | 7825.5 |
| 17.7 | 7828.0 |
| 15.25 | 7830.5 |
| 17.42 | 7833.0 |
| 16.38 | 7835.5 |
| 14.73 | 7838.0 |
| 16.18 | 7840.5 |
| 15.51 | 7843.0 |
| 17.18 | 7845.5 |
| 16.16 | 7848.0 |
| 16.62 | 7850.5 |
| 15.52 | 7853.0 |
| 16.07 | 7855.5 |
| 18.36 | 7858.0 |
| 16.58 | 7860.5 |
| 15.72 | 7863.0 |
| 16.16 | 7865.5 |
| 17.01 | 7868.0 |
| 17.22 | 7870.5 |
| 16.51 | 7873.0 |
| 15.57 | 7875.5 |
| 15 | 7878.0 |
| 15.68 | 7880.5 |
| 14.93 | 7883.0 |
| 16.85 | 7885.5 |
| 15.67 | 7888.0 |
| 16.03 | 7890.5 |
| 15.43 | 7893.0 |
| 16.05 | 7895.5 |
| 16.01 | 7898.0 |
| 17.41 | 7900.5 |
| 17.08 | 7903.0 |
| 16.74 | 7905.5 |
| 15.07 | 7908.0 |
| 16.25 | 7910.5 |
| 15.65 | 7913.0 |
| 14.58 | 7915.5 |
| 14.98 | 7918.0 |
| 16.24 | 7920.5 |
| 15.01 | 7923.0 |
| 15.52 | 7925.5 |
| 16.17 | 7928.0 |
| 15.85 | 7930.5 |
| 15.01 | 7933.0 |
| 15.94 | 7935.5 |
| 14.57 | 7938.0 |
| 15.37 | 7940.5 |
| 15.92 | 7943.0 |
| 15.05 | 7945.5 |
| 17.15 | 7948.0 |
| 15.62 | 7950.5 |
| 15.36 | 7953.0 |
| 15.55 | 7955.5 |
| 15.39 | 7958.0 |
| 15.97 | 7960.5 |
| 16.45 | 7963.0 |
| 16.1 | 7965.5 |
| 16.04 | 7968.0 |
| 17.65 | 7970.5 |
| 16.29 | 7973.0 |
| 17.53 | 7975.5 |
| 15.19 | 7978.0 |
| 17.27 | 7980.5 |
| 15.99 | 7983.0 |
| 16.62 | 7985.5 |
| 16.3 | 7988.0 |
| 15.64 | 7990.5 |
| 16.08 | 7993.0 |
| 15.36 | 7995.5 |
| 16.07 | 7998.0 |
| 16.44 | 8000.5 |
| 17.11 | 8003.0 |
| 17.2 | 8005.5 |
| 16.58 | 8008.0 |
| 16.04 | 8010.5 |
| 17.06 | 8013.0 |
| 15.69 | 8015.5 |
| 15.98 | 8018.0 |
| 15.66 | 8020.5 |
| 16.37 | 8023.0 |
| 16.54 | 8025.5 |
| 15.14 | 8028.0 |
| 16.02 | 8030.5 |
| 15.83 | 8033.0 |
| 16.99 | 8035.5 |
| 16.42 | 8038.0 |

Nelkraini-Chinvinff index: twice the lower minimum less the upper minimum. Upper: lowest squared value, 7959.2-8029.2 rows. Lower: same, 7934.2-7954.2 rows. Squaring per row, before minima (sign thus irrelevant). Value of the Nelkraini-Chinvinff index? 195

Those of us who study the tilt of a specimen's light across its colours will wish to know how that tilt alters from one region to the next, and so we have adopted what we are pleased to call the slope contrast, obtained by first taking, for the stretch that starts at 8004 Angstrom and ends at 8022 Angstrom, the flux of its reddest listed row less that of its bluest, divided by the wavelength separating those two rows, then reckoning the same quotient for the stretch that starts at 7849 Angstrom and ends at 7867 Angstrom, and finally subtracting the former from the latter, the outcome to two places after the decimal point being 0.07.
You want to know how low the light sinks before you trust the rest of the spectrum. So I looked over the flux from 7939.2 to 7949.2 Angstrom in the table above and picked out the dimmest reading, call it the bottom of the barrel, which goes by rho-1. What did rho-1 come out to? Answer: 15.05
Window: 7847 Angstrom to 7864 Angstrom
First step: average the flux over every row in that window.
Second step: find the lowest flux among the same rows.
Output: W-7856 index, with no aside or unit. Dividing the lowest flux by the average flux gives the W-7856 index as 0.94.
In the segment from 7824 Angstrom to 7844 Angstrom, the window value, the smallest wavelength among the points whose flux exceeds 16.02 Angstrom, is 7825.5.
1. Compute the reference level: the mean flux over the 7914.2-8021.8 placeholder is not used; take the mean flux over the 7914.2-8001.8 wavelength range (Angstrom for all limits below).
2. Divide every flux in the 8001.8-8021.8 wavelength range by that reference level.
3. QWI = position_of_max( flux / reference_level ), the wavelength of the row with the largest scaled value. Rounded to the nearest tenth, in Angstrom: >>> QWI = 8005.5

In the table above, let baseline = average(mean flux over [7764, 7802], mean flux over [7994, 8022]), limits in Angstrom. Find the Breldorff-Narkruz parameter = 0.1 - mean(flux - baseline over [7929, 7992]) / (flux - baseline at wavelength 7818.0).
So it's 0.3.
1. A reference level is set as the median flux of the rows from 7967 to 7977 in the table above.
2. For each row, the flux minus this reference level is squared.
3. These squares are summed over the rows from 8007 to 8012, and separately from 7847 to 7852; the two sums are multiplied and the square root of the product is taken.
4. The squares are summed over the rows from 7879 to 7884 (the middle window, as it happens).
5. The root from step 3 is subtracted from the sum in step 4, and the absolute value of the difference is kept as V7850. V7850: 4.7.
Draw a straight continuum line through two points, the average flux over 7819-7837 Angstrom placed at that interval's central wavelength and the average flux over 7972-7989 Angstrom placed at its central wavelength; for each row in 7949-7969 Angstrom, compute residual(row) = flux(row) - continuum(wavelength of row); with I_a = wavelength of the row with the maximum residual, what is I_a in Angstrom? 7963.0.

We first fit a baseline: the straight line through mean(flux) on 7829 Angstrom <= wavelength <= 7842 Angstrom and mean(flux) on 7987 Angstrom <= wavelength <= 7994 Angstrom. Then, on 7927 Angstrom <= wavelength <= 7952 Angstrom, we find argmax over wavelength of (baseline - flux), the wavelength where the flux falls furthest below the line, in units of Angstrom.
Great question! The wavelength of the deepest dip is 7938.0 Angstrom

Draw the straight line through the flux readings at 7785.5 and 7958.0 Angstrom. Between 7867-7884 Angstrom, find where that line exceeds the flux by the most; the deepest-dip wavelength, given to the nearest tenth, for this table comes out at 7883.0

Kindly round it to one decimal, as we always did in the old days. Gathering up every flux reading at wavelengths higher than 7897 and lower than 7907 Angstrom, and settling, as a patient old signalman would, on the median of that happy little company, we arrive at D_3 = 16.9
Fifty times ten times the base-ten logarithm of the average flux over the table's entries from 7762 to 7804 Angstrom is 603.7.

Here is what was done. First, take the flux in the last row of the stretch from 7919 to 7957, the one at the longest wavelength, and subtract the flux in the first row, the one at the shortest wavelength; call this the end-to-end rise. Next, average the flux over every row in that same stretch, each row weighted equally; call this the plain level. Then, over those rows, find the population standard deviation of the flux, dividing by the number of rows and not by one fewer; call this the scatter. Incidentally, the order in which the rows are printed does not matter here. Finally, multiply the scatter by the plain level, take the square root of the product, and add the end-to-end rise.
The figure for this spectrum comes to 2.4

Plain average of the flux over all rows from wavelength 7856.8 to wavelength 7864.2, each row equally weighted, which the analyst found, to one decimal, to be 16.9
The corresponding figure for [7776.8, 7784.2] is 16.5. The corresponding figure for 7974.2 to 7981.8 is 16.7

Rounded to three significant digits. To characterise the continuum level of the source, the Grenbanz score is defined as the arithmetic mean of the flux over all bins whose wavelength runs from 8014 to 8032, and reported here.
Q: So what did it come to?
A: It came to 15.9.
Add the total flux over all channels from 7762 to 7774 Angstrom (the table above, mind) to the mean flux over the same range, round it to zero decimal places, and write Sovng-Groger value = 94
